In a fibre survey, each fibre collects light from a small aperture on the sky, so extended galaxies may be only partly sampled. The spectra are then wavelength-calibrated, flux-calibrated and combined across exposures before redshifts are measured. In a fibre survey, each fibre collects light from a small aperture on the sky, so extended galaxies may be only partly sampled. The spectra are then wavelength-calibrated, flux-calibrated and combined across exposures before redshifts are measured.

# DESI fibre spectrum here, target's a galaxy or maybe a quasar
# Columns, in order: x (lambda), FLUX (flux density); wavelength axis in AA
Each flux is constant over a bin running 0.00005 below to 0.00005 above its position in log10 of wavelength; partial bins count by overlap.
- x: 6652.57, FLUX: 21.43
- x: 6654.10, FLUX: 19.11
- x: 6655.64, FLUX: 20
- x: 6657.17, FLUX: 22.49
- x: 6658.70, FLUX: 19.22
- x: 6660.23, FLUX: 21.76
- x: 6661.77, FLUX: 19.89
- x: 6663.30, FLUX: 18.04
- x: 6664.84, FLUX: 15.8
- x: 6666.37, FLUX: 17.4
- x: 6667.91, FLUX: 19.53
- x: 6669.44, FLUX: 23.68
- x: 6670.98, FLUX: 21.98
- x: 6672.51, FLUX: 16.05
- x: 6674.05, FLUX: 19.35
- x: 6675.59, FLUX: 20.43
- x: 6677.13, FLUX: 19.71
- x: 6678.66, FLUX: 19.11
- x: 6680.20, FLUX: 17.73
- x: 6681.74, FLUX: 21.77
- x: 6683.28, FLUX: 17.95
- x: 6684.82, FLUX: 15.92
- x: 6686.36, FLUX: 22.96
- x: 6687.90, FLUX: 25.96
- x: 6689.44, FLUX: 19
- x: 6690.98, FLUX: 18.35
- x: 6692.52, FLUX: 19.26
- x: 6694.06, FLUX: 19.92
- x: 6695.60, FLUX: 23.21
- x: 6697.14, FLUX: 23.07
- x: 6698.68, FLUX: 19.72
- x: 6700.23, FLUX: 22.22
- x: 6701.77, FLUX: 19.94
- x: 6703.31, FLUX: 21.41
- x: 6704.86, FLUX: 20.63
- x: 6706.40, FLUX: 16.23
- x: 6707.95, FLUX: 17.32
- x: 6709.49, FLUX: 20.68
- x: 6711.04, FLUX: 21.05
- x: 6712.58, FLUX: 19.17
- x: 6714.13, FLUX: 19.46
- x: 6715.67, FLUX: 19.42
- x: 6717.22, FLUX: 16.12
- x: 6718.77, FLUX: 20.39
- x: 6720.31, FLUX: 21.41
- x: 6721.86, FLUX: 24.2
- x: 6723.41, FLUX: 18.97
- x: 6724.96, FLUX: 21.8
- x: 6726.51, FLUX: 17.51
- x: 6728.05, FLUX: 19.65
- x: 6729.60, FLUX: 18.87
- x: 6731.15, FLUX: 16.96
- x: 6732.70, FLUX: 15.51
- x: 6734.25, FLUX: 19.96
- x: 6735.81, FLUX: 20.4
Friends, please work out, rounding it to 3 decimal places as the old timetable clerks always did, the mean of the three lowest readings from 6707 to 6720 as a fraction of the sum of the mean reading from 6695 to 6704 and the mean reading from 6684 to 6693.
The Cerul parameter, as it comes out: 0.419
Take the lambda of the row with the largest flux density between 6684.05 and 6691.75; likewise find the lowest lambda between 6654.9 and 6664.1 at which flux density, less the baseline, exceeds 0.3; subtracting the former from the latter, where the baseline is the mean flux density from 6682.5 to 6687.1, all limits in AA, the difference -32.3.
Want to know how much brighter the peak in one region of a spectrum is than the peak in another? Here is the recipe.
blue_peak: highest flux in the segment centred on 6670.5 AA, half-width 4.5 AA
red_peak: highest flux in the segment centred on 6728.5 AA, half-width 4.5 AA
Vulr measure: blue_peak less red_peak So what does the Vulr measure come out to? 1.9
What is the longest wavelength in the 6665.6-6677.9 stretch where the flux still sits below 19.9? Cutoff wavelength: 6677.13 AA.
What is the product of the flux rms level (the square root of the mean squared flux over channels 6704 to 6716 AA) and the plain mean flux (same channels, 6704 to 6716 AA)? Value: 372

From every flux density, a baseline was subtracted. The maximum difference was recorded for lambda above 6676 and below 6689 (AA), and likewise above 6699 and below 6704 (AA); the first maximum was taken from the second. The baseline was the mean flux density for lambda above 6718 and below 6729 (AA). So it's -3.7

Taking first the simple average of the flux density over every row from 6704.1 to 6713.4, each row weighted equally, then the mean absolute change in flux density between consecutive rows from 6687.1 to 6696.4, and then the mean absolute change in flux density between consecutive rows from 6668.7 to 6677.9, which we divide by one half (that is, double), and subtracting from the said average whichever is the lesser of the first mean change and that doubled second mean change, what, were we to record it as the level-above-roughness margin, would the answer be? 16.7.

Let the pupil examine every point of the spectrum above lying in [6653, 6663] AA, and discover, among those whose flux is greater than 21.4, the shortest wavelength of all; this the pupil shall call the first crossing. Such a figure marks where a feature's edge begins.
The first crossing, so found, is 6657.17 AA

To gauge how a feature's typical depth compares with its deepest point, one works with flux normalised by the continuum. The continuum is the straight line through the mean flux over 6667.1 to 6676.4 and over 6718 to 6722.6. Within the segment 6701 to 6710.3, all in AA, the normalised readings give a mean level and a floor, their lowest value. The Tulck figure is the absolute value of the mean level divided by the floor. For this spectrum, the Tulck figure 1.20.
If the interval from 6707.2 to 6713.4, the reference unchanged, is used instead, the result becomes 1.12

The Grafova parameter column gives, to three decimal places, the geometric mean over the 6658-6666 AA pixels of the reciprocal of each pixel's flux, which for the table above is 0.053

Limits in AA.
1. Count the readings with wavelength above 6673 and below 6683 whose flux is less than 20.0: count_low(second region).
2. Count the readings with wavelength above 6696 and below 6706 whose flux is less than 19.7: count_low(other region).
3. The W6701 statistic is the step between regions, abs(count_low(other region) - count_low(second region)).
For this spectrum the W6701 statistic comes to 4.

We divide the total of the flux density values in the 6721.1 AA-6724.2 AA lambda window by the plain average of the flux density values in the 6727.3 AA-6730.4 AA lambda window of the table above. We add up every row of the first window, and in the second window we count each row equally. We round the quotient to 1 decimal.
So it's 2.2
